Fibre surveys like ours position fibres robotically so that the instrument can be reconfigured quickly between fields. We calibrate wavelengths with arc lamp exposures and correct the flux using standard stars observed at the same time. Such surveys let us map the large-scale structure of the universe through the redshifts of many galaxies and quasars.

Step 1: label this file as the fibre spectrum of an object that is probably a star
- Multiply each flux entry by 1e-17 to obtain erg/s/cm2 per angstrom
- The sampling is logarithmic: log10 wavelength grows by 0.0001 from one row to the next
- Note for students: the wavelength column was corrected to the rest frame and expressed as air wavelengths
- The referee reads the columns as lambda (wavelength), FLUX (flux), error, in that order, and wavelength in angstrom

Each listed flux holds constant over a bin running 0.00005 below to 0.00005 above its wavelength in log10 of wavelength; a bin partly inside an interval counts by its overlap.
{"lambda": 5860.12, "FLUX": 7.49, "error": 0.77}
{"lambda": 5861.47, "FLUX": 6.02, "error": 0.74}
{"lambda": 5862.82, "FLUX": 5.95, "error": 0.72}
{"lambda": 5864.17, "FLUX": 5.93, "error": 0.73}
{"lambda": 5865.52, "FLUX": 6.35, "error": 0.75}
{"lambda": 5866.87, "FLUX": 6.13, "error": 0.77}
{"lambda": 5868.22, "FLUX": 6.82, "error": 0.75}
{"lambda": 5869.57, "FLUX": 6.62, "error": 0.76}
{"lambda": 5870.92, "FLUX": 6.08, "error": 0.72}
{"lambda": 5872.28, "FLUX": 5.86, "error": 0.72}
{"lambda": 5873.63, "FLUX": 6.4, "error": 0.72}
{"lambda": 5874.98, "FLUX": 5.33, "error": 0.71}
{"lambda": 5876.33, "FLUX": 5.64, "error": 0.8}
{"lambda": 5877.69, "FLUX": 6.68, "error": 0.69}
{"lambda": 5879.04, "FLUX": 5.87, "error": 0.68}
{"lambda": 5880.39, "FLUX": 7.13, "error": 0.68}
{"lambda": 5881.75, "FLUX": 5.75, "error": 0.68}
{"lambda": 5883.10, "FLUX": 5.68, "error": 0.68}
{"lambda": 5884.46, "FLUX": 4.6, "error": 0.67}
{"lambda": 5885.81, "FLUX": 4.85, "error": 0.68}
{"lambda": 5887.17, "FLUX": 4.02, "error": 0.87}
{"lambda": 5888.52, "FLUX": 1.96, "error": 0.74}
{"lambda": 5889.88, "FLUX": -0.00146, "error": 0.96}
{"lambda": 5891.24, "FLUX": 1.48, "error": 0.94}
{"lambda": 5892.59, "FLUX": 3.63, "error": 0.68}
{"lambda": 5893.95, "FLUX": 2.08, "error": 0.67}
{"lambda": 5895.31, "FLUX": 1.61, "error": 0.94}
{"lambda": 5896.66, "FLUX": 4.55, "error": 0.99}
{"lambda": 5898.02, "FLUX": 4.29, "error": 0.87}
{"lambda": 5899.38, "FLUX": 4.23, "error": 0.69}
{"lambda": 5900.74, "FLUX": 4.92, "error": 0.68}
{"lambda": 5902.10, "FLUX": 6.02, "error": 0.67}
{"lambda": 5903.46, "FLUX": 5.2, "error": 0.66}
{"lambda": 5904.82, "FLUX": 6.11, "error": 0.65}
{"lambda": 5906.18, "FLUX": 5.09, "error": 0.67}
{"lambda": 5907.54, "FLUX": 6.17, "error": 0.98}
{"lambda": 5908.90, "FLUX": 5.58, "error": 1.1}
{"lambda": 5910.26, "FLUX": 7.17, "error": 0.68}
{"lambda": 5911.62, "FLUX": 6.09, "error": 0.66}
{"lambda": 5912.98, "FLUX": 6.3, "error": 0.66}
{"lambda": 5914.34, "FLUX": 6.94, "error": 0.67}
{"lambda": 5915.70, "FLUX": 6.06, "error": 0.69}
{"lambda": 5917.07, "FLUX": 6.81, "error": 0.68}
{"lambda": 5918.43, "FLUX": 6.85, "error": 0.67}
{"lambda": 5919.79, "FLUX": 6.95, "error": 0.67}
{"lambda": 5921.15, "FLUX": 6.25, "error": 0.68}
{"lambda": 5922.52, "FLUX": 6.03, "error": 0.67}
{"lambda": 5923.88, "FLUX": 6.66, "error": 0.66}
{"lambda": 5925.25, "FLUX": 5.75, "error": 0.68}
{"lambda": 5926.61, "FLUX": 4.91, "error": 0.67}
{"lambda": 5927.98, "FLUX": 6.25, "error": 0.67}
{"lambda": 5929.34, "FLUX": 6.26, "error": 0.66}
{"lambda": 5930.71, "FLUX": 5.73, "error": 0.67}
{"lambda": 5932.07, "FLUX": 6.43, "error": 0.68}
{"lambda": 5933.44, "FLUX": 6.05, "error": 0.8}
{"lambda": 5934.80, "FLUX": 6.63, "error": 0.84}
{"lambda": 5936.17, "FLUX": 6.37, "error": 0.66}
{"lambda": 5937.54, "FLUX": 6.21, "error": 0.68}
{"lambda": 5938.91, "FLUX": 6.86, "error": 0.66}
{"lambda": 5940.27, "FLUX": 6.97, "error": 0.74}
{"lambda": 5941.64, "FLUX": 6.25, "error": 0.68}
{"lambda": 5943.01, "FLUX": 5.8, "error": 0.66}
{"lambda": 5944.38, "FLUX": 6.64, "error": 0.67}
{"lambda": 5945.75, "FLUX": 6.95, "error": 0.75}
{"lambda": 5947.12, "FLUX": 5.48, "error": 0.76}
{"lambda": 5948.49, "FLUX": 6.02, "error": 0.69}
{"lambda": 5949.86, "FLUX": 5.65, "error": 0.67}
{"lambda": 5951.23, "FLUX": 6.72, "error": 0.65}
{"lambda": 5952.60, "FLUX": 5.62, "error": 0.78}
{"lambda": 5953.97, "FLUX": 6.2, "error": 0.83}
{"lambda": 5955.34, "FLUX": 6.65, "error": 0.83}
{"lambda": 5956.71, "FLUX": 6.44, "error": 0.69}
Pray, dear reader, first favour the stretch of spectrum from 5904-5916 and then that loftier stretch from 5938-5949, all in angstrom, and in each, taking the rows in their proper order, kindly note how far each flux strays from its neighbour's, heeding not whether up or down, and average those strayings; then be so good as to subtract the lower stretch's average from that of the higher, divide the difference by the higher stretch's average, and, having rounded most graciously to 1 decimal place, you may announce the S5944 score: -0.4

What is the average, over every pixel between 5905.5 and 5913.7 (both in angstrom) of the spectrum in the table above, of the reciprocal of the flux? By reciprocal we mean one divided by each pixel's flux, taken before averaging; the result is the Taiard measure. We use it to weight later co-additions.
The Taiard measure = 0.167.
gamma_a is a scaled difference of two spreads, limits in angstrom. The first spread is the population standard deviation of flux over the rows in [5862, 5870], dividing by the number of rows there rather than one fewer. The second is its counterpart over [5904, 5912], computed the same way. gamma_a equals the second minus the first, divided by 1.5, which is 0.20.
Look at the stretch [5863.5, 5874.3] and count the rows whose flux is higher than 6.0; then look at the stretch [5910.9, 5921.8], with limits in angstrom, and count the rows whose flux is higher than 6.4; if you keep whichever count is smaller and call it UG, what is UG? 4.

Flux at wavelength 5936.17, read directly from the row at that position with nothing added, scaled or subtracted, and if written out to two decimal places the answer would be 6.37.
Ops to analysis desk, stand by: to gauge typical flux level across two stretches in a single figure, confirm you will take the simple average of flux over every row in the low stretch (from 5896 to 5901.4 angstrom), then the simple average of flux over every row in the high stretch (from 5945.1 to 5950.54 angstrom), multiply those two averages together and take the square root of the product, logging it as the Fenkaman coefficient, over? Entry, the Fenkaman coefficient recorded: 5.2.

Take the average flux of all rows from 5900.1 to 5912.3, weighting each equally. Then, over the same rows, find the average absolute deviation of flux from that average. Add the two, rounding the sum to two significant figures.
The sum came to 6.4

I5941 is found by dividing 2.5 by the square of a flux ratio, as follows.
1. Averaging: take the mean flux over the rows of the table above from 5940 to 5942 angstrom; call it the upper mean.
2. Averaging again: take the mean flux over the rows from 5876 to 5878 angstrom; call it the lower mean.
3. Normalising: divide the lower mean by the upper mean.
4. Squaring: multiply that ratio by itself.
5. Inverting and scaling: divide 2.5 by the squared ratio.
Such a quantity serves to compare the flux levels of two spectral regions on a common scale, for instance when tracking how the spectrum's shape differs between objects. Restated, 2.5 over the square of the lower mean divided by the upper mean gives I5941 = 2.88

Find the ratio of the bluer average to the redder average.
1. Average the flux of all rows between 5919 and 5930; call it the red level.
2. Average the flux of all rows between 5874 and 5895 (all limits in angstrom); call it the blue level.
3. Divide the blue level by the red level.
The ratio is 0.70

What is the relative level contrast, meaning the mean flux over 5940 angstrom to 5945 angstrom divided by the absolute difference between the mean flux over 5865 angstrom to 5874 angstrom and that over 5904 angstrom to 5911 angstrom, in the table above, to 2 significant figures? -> 21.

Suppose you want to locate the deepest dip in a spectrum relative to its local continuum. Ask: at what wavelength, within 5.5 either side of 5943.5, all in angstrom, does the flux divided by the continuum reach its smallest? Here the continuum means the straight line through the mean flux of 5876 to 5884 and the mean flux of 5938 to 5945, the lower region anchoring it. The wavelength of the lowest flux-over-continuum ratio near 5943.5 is 5947.12 angstrom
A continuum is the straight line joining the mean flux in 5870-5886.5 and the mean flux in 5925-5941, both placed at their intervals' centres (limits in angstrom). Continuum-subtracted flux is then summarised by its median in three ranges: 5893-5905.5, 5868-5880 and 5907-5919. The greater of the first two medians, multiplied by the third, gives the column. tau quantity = 0.07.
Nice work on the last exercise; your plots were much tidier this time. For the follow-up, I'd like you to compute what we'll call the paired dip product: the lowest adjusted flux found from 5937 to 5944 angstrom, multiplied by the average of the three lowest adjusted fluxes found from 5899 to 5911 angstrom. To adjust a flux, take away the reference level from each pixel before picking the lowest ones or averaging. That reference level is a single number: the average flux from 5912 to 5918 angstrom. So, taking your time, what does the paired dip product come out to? 1.3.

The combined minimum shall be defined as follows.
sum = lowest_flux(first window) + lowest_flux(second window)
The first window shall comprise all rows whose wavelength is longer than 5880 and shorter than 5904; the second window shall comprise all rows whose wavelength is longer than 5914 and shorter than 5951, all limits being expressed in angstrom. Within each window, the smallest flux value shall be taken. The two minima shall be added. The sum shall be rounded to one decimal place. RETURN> 4.9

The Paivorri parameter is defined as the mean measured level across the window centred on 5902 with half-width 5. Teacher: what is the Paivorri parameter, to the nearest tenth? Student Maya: 5.1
